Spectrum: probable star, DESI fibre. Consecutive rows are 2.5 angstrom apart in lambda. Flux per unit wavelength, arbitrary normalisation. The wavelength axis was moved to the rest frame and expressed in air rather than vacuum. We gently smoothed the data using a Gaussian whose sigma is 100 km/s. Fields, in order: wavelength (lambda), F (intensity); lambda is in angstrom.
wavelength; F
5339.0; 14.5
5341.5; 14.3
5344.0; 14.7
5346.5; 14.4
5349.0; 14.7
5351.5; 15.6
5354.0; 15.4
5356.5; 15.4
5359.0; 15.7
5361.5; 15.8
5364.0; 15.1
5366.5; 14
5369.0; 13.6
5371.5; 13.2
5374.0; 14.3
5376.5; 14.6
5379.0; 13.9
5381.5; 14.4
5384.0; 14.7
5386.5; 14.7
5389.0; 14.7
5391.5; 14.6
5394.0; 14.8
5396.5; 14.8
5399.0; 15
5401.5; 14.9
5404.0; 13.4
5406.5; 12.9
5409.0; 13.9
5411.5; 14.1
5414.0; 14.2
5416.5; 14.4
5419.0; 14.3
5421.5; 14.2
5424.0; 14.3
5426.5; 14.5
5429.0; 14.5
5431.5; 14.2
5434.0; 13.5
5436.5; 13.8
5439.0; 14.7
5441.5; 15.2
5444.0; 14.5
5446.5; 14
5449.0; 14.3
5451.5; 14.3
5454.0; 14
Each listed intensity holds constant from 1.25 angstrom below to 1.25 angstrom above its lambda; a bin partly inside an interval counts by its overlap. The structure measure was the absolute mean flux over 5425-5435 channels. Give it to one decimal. 14.2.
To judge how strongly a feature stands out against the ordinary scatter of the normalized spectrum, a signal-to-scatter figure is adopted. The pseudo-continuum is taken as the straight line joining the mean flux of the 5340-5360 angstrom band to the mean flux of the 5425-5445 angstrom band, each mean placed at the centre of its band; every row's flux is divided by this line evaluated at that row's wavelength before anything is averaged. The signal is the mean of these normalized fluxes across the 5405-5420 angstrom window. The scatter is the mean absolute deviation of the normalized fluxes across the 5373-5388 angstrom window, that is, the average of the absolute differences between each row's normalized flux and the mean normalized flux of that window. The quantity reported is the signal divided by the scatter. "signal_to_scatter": 57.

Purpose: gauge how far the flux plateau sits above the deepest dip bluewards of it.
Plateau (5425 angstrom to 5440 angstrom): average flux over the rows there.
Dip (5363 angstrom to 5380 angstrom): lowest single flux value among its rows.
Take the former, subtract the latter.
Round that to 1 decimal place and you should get 1.0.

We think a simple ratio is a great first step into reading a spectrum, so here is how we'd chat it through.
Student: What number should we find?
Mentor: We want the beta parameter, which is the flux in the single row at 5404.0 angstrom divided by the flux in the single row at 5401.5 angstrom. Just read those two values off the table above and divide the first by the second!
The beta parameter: 0.90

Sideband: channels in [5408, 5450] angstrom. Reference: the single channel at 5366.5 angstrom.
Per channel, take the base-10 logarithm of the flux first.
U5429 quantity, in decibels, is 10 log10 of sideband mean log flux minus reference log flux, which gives -21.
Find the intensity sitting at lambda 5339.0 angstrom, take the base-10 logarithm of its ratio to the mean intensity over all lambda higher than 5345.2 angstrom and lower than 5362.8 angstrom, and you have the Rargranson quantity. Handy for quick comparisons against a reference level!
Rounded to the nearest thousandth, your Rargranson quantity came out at -0.023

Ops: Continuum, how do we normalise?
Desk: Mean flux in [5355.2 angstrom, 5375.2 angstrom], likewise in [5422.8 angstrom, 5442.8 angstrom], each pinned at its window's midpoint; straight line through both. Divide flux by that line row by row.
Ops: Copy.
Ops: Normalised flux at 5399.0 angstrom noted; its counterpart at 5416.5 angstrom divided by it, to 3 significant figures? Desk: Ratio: 0.965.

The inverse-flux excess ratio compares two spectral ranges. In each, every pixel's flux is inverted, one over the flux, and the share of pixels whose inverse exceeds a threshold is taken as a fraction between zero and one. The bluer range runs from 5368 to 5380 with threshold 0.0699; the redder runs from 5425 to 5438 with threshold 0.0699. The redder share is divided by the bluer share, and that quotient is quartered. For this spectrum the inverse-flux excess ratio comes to 0.19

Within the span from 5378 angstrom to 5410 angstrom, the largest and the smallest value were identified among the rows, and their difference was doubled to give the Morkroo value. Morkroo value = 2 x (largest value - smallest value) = 4.2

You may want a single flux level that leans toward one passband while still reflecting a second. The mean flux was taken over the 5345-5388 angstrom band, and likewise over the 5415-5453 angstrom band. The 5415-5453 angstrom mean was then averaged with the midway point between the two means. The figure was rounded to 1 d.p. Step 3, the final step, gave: 14.4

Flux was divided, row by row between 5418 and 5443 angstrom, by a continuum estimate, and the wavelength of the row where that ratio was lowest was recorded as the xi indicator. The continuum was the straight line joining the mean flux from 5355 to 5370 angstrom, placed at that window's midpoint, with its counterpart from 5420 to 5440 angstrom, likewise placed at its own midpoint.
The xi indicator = 5434.0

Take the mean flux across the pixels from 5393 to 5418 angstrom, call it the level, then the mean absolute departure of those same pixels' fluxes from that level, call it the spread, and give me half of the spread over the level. 0.019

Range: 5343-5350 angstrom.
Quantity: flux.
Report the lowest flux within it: 14.4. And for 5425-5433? 14.2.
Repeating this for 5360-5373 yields 13.2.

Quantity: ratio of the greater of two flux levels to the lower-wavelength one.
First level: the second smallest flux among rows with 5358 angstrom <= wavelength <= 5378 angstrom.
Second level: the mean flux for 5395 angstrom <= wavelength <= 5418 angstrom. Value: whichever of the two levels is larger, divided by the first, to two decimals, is 1.04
